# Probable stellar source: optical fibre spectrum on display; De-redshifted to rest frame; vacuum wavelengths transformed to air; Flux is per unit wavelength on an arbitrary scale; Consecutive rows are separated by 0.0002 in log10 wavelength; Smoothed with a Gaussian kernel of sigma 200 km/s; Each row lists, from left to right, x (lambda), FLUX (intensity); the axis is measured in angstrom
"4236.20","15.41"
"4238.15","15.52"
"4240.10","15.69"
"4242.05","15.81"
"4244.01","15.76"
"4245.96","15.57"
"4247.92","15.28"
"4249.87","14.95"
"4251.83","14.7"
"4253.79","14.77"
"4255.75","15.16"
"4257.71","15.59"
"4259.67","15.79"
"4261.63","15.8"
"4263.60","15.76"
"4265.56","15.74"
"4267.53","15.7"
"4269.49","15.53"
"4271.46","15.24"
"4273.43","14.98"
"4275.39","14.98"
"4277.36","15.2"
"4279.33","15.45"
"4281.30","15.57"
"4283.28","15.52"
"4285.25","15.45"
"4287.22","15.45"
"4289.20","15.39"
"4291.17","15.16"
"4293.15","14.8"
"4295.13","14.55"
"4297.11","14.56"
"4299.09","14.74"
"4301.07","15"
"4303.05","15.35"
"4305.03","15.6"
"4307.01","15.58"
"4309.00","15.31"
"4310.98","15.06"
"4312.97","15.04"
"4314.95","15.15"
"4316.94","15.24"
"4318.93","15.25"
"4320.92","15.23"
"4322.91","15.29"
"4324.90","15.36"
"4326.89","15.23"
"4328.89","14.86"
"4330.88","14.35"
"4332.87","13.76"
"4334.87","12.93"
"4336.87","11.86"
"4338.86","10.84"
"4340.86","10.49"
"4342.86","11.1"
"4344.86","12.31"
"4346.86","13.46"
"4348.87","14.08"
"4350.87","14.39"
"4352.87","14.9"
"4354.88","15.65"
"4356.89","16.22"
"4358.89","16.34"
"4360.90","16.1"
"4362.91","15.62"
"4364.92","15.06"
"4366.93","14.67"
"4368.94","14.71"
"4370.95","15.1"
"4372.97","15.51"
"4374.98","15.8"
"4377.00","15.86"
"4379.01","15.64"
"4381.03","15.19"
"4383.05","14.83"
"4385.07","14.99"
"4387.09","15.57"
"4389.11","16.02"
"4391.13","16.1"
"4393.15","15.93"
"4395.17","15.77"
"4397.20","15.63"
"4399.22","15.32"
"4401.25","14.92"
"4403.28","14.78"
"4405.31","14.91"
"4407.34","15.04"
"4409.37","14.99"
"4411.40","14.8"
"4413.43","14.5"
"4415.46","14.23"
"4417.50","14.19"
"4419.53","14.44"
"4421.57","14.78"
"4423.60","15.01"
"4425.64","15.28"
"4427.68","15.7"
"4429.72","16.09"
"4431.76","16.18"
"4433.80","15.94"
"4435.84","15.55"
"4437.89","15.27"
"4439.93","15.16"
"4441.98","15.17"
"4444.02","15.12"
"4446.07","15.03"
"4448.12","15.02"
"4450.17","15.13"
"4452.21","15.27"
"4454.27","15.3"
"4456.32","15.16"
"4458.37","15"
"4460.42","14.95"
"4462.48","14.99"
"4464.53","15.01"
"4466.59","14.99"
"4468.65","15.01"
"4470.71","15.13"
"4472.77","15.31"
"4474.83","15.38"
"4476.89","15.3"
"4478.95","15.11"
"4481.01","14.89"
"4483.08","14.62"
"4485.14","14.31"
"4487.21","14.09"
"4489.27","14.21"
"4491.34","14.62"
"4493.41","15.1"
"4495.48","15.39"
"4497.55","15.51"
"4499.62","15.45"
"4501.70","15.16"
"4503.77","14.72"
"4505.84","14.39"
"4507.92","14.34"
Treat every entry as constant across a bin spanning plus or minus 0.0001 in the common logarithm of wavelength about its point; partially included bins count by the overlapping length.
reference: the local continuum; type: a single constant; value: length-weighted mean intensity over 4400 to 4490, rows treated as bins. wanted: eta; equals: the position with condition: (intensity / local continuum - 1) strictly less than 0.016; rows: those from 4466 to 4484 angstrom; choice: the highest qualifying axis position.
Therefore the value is 4483.08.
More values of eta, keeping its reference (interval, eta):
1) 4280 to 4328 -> 4326.89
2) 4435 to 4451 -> 4450.17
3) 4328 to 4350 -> 4348.87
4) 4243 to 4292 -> 4291.17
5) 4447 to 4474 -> 4470.71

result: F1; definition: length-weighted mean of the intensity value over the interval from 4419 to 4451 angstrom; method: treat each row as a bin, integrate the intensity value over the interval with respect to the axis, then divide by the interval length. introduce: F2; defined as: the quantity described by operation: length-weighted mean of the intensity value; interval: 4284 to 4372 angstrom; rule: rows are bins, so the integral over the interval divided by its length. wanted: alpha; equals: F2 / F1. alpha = 0.95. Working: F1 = 15.3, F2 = 14.6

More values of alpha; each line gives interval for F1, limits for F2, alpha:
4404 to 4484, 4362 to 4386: 1.01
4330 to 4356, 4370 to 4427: 1.16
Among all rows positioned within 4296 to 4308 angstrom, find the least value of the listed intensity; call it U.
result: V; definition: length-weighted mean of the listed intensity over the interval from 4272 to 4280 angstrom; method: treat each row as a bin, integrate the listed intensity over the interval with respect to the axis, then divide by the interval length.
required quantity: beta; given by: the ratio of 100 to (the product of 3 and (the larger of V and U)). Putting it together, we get 2.20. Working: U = 14.56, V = 15.2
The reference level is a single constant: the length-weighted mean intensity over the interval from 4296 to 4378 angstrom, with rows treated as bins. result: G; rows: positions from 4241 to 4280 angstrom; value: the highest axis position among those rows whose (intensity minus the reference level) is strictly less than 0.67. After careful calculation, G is 4277.36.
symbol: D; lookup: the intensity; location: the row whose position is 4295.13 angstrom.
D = 14.55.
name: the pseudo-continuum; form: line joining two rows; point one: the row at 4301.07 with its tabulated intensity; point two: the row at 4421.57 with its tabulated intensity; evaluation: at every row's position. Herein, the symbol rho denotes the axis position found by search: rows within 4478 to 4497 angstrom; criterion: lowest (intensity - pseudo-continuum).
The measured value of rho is 4487.21 angstrom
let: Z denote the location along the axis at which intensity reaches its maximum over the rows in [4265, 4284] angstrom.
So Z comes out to 4265.56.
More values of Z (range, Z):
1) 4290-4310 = 4305.03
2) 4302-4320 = 4305.03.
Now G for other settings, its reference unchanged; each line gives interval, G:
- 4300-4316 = 4314.95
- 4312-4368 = 4366.93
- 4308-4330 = 4328.89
